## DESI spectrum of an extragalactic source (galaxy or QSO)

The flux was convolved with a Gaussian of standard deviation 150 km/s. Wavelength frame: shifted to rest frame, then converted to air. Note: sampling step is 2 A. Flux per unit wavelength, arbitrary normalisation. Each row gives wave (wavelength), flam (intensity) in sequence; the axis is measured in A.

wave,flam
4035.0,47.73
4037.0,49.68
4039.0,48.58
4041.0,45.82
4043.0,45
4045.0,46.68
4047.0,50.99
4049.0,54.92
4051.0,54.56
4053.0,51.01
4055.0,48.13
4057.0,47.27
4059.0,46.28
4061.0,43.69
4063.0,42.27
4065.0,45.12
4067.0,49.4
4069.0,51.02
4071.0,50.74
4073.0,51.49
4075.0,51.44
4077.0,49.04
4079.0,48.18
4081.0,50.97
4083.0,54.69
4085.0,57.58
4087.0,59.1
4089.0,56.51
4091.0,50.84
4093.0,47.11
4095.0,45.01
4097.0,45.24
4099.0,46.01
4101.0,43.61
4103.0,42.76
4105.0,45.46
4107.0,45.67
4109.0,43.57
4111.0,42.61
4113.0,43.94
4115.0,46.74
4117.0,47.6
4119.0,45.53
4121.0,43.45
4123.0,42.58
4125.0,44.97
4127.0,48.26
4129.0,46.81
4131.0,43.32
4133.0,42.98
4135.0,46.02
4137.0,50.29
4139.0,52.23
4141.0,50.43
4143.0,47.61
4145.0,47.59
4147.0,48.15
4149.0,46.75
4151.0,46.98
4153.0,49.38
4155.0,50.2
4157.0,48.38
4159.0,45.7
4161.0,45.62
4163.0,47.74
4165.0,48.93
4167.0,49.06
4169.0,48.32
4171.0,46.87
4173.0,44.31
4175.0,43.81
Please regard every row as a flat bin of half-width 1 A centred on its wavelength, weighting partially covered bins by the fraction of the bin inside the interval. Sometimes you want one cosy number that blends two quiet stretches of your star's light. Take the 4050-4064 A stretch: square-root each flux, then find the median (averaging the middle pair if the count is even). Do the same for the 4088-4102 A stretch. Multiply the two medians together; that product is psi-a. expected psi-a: 46.6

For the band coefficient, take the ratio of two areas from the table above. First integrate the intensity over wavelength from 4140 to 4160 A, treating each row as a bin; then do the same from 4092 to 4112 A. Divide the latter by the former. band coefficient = 0.93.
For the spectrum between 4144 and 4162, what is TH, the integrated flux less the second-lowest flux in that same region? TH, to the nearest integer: 812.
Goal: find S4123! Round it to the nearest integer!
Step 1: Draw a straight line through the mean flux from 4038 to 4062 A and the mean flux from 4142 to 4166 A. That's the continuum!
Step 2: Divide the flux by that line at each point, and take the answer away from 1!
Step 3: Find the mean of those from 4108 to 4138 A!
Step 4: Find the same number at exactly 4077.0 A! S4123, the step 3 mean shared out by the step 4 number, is -4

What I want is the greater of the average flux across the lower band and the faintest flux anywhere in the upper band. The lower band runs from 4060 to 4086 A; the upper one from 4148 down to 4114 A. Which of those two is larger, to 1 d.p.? 49.7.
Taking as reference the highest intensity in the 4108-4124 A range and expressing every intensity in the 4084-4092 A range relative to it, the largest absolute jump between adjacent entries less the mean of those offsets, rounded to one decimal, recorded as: -2.7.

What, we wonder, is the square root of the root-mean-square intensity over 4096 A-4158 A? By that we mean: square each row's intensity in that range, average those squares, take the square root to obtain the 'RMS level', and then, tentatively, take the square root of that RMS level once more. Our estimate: 6.8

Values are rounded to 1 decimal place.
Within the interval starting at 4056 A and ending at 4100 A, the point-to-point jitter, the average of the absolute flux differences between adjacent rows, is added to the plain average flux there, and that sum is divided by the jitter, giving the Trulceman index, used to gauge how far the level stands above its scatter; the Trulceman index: 24.6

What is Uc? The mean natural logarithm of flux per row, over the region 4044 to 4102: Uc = 3.90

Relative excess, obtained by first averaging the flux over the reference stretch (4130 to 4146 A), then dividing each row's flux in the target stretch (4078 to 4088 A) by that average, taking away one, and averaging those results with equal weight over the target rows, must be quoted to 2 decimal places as 0.14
